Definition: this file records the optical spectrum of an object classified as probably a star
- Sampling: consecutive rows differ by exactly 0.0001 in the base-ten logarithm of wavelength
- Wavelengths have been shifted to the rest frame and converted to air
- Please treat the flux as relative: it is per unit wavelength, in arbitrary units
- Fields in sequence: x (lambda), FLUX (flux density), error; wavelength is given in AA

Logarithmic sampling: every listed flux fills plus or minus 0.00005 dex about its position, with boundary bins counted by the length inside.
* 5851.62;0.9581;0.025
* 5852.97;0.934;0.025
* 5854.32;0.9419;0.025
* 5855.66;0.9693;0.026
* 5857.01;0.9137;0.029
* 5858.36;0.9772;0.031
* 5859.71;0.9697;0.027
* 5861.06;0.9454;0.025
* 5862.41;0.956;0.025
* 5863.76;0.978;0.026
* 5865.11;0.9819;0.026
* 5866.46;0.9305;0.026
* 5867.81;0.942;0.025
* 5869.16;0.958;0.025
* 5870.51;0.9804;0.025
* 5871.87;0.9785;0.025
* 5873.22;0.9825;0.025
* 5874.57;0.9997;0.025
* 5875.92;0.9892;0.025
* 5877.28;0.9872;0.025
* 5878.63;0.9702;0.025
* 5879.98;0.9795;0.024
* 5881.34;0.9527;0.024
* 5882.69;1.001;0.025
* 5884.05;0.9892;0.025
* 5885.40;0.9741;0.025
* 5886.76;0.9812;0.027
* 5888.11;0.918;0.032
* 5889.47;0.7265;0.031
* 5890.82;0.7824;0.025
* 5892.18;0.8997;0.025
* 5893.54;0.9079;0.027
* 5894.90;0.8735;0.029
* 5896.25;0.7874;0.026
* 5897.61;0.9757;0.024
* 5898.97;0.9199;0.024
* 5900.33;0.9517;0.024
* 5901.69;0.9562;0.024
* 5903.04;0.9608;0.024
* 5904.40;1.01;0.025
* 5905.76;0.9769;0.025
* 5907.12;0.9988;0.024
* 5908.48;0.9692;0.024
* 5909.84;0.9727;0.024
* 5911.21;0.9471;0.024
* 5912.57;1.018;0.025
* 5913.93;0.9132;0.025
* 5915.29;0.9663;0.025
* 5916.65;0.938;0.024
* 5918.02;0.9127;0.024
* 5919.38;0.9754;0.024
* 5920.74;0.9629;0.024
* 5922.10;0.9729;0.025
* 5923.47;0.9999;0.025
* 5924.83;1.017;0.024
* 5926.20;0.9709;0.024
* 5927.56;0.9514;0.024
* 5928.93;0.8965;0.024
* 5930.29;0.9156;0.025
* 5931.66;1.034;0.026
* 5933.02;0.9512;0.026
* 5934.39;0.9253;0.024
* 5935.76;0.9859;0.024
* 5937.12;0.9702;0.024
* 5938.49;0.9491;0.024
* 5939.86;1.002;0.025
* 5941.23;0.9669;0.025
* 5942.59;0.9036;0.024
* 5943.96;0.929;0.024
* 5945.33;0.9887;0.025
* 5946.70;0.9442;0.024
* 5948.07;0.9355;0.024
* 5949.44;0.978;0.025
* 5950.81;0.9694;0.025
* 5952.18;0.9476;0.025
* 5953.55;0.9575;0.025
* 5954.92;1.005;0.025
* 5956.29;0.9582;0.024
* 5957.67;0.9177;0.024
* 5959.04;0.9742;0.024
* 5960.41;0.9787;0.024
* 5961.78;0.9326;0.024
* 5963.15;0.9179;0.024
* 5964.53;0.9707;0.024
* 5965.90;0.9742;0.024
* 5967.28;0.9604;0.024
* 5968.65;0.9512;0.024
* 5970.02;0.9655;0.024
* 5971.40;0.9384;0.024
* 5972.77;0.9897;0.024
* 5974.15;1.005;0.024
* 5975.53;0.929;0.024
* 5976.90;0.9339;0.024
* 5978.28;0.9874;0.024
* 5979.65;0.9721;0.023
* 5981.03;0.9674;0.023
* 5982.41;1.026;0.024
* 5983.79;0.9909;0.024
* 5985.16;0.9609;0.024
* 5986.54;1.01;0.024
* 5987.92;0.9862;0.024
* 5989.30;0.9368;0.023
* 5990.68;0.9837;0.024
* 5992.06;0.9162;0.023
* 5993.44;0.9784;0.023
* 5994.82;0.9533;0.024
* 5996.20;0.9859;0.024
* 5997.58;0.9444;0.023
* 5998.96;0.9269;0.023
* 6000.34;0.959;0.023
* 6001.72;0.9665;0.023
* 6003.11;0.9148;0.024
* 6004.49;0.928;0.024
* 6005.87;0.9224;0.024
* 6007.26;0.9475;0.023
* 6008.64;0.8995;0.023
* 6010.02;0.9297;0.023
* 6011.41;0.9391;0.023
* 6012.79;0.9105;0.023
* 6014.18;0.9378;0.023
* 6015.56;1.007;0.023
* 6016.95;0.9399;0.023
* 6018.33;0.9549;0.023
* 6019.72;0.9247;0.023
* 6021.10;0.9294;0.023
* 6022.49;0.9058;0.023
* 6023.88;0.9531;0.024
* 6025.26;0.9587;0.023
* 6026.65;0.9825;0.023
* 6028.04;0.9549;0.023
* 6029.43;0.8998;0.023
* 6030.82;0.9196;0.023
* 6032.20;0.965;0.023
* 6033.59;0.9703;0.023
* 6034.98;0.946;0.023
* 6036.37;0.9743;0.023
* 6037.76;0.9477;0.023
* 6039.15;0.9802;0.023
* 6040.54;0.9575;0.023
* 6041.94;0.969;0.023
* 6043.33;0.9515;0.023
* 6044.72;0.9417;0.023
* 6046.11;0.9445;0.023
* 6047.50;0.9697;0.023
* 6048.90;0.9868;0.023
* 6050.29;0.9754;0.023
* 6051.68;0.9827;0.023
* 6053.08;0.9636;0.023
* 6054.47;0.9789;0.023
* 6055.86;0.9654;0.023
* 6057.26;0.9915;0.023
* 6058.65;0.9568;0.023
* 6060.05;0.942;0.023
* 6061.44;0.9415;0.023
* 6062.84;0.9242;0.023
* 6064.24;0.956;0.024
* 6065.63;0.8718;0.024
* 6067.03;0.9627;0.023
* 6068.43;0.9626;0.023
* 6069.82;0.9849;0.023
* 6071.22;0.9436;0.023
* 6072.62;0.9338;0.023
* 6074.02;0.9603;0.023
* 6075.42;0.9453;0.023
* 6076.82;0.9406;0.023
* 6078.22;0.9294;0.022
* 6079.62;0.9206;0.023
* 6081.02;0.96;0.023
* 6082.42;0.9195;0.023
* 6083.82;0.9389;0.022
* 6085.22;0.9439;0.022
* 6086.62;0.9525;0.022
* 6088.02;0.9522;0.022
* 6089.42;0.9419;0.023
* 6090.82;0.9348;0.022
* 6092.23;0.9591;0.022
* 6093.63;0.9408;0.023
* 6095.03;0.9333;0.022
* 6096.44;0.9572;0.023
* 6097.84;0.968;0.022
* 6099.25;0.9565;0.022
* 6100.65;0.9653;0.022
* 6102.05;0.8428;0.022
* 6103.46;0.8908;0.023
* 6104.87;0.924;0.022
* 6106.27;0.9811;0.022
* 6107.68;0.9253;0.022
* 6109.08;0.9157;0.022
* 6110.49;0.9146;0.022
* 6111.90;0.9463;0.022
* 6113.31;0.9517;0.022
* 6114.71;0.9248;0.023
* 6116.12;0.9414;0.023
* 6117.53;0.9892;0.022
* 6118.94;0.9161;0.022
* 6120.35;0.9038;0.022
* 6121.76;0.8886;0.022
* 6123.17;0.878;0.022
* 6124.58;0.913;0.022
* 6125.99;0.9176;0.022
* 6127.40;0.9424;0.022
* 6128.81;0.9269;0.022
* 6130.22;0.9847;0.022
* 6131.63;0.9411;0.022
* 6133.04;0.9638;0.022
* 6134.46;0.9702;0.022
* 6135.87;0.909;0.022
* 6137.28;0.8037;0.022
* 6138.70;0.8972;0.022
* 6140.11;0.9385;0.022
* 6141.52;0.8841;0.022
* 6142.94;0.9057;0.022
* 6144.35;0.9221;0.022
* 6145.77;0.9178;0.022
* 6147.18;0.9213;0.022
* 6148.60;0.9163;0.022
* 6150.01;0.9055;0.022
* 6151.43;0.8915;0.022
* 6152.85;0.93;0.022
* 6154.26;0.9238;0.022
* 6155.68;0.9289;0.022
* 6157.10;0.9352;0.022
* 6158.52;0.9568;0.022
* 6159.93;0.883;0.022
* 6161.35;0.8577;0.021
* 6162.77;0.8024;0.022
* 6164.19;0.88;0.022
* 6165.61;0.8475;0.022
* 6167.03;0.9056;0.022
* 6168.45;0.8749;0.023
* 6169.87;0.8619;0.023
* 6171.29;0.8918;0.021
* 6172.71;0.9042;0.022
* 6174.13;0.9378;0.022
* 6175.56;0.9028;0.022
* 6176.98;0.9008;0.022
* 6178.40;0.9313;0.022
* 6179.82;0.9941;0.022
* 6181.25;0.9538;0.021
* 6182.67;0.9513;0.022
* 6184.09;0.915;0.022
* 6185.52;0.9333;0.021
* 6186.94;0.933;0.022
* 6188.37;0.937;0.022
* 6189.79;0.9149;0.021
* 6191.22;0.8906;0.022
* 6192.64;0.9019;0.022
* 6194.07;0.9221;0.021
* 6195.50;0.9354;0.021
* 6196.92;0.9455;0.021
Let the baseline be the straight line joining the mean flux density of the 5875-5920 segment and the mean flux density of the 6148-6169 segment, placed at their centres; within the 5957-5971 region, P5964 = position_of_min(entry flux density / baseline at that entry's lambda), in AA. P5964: 5957.67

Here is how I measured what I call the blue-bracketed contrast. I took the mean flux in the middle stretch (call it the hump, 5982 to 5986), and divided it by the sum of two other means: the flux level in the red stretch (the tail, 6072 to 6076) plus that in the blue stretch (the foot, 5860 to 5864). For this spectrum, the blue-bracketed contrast 0.521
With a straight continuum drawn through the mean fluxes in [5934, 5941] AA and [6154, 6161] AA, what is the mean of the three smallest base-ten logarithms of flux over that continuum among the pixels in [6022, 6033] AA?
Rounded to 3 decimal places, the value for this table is -0.019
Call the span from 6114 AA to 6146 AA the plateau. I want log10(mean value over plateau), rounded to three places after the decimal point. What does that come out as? -0.036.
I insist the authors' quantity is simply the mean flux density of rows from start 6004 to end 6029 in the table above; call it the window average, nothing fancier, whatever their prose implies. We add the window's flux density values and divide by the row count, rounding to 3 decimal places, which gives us 0.940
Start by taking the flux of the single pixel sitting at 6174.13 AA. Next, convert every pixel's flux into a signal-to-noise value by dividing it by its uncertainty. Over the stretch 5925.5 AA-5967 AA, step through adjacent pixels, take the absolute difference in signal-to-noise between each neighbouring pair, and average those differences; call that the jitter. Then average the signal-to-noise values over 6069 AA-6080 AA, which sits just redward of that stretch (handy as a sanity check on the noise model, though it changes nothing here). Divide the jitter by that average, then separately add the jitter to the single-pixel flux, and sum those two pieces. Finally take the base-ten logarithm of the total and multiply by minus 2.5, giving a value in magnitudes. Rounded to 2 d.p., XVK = -0.84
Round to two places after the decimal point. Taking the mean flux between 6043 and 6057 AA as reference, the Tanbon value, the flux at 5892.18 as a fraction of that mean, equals 0.93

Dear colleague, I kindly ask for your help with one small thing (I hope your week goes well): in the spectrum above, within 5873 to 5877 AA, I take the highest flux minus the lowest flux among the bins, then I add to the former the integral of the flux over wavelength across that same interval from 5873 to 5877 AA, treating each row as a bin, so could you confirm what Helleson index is 4.0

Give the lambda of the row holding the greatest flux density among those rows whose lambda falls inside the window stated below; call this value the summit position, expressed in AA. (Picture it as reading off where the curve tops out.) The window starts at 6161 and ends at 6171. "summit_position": 6167.03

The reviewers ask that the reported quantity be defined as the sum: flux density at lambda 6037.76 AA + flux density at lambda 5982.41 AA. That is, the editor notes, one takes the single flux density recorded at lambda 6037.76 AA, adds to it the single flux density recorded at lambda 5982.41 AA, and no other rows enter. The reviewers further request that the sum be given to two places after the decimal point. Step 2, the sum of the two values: 1.97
